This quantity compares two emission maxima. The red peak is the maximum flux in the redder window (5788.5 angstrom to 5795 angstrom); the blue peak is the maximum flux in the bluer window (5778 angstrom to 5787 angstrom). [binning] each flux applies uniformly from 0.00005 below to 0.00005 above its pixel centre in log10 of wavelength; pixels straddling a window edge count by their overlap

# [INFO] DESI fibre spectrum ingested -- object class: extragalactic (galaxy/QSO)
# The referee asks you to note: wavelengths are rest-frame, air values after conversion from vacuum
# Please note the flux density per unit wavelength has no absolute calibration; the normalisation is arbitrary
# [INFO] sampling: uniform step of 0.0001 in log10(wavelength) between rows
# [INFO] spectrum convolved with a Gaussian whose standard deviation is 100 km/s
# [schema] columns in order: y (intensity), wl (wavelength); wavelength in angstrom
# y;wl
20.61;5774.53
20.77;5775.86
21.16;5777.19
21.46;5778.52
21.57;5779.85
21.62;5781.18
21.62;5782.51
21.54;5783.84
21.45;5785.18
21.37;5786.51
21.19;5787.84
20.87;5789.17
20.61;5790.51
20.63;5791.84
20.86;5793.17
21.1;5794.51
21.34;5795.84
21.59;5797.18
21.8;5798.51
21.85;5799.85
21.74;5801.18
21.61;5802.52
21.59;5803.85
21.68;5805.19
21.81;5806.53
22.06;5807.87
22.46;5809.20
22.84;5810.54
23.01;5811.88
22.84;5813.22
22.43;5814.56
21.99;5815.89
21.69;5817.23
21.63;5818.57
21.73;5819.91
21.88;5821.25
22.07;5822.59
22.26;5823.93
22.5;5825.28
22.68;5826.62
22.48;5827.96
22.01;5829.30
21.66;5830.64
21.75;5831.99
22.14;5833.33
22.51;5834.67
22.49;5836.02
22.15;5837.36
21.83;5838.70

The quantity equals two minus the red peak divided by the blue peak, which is 1.02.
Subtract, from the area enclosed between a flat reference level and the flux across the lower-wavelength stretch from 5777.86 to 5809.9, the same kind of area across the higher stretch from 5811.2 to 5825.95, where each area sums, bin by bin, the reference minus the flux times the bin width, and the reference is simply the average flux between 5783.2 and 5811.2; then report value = 11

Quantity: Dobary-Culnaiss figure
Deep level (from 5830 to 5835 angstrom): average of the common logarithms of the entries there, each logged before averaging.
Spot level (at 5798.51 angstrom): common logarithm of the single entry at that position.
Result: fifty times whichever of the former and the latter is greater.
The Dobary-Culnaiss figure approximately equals 67.1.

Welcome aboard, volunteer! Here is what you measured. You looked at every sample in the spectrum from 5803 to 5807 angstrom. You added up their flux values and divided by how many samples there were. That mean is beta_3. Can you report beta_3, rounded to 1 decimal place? 21.7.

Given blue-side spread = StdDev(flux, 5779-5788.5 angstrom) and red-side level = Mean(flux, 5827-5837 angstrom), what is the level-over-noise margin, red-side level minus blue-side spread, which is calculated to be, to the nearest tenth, 22.0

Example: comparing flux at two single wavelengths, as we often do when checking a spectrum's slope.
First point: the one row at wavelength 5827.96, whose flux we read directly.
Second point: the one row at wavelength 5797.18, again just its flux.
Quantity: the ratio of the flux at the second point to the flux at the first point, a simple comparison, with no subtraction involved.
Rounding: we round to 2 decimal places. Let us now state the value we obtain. 0.96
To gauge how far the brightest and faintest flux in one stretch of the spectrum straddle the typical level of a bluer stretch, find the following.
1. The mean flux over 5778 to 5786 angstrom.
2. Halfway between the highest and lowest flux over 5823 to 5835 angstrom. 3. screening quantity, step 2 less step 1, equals 0.63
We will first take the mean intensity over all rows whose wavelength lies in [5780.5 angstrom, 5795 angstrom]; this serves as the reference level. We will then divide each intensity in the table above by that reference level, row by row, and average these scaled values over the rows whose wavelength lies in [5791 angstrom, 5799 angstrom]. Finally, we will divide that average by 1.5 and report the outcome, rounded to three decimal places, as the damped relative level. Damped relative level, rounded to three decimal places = 0.668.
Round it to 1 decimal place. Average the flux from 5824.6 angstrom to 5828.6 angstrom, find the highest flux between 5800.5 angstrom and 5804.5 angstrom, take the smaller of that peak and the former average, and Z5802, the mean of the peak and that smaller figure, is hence 21.7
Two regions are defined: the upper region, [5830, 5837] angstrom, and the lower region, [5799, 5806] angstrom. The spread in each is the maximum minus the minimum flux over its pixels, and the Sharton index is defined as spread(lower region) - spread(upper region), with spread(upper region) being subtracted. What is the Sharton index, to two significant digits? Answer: -0.59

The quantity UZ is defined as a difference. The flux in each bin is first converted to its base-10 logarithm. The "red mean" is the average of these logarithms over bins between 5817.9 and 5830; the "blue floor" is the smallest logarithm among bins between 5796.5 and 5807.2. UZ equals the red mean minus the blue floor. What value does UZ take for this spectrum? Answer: 0.0108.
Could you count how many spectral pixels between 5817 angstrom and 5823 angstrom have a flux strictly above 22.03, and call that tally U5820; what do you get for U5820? 1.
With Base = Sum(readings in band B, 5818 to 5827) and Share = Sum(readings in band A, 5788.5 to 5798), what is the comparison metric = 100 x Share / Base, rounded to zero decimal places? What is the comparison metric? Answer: 95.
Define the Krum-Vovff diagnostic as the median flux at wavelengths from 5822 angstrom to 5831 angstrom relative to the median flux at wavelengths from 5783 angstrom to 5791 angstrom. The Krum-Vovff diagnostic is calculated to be 1.046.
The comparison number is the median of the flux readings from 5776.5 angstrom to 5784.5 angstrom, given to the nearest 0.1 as 21.6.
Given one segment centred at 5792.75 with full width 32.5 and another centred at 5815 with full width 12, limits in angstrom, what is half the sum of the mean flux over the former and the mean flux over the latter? 21.86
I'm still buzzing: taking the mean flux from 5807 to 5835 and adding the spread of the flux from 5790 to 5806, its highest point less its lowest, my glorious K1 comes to 23.46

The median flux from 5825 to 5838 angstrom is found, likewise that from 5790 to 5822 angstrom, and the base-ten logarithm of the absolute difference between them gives -0.24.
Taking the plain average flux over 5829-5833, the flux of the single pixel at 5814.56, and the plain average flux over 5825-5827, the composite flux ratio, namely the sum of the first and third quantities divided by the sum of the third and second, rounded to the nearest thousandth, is 0.986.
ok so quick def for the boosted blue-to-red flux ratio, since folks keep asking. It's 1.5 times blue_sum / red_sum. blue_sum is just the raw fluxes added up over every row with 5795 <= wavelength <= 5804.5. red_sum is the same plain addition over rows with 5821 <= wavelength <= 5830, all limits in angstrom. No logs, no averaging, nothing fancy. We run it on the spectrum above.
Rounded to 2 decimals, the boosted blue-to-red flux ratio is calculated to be 1.46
